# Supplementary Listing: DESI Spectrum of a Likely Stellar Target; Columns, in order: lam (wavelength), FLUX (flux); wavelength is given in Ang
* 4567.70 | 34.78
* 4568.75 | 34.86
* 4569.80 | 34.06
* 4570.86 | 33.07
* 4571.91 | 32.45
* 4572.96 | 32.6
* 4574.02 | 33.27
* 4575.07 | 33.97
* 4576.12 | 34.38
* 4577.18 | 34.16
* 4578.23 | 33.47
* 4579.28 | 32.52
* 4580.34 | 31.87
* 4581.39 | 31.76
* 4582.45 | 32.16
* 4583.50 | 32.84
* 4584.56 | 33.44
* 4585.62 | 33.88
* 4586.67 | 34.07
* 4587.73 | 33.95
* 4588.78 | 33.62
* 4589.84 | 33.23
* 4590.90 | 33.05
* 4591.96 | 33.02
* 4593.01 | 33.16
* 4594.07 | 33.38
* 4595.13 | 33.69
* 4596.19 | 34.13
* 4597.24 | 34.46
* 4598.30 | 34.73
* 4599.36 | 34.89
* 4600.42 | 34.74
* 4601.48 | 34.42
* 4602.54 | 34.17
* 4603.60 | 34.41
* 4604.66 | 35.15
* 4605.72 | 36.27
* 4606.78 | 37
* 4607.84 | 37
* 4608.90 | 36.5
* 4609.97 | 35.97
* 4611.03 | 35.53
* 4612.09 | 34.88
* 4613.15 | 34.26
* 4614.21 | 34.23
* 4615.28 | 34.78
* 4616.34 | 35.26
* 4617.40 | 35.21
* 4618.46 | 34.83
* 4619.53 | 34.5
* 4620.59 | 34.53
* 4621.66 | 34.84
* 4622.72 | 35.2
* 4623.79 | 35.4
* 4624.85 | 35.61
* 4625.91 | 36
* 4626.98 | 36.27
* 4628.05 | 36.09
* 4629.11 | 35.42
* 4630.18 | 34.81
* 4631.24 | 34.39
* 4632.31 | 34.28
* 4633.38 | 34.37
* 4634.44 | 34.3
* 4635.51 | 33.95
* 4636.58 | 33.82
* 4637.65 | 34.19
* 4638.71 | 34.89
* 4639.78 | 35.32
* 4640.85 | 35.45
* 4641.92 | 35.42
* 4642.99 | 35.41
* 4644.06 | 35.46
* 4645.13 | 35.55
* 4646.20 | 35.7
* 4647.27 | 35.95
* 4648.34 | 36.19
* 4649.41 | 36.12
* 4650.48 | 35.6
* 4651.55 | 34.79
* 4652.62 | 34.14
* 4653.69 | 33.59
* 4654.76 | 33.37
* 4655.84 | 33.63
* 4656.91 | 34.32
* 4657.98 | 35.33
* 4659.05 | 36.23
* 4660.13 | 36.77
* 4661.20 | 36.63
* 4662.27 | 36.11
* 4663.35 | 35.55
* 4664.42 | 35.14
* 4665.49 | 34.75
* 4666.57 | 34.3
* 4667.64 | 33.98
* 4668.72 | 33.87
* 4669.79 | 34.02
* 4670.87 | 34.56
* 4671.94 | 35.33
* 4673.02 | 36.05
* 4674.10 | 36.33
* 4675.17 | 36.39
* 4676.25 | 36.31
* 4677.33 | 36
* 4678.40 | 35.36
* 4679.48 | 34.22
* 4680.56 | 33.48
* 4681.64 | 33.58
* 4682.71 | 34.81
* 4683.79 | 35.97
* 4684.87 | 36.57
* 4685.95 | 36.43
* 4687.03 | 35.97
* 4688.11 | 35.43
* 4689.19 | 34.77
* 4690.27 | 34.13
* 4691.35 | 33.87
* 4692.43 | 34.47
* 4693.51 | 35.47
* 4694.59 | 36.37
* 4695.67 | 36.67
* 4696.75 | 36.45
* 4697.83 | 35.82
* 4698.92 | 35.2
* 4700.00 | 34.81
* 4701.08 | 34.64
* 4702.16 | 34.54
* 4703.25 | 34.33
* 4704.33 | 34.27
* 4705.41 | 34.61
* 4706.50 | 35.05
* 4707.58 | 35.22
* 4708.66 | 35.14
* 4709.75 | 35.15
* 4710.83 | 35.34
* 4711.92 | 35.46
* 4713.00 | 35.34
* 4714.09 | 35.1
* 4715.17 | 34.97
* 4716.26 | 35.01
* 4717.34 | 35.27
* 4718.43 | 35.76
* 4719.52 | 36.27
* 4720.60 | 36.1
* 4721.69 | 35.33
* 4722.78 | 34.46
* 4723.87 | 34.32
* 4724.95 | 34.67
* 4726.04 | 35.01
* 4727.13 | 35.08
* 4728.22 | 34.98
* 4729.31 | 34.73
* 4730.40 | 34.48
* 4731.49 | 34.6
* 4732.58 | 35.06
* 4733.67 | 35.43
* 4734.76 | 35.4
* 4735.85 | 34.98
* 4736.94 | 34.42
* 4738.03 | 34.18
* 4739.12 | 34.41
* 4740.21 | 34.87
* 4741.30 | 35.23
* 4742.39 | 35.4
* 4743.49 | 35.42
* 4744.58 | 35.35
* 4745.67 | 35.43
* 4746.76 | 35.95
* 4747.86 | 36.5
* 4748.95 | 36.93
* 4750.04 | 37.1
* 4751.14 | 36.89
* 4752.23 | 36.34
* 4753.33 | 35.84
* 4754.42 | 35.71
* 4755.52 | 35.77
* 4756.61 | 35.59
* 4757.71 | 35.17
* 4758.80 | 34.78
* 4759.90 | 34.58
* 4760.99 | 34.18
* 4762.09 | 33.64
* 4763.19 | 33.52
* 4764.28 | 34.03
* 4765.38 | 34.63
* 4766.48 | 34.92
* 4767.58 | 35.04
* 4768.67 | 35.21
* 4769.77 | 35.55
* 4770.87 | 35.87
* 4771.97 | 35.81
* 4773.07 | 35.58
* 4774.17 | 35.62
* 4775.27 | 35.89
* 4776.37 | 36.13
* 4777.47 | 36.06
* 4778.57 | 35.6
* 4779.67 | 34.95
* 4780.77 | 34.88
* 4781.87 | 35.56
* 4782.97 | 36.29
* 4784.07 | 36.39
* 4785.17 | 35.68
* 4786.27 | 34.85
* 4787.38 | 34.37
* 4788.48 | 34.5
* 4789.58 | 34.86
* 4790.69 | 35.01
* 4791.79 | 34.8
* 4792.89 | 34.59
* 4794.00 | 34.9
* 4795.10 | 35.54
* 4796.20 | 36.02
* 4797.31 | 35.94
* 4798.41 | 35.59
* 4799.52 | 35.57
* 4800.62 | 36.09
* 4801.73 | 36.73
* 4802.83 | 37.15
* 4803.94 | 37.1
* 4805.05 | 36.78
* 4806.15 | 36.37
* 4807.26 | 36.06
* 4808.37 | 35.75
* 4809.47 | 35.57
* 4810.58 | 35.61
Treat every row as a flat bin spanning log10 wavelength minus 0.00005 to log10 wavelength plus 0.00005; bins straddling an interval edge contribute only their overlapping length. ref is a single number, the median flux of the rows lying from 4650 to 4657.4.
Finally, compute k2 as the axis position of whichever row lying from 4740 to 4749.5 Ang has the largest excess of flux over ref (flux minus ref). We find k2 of 4748.95 Ang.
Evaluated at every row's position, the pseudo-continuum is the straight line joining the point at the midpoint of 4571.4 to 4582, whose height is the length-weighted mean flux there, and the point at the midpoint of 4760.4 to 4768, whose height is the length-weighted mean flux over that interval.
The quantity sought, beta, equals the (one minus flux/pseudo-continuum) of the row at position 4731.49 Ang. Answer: -0.016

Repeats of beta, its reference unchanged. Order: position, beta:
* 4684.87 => -0.084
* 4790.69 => -0.017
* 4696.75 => -0.078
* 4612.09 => -0.048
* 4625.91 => -0.079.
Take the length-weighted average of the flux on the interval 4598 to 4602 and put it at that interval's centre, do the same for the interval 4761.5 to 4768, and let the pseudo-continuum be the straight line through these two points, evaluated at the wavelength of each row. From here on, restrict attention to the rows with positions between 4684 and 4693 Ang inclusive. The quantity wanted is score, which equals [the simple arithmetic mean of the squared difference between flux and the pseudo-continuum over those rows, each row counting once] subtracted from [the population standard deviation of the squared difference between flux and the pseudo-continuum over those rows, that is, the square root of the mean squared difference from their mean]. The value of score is 0.2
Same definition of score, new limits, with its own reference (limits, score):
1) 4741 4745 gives -1.0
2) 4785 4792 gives 0.1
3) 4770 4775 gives -1.9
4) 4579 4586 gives -2.0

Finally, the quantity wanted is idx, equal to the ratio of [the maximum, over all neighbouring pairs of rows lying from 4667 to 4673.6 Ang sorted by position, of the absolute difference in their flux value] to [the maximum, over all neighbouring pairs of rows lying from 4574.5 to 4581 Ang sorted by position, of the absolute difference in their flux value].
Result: 0.8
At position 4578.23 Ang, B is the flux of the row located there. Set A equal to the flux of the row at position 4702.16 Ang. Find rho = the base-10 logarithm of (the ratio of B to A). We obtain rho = -0.014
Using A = 34.54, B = 33.47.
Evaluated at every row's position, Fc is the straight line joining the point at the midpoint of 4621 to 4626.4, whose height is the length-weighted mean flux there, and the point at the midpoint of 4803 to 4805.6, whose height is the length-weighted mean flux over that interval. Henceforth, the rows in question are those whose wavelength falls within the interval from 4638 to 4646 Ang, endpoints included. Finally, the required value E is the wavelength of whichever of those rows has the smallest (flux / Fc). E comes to 4638.71 Ang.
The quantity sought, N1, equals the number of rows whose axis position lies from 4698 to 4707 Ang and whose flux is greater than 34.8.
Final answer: 3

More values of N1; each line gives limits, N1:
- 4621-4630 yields 8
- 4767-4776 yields 8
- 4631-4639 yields 1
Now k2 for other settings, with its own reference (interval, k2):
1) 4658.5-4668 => 4660.13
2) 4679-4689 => 4684.87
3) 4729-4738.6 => 4733.67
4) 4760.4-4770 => 4769.77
